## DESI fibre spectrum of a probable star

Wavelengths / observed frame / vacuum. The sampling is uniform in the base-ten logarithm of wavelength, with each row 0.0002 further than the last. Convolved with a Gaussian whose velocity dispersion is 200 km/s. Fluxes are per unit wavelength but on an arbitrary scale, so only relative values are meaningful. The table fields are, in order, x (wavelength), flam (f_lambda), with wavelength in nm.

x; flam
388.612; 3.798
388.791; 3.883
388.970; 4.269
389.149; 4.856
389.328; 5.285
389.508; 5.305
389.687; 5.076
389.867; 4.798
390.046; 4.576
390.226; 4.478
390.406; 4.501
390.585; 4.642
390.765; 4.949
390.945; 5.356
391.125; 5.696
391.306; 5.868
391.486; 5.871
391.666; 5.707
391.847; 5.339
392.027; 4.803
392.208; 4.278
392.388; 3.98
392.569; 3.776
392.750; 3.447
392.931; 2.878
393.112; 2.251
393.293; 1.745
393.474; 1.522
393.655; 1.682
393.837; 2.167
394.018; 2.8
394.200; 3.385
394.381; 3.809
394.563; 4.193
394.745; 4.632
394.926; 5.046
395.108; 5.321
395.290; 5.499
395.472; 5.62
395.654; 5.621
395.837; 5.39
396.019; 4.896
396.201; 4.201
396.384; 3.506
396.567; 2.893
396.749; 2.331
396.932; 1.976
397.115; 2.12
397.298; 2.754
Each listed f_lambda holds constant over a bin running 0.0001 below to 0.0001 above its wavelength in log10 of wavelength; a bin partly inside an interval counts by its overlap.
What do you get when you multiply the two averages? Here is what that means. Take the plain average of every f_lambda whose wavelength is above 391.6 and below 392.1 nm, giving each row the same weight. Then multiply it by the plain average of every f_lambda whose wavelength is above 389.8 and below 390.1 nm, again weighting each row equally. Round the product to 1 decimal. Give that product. 24.8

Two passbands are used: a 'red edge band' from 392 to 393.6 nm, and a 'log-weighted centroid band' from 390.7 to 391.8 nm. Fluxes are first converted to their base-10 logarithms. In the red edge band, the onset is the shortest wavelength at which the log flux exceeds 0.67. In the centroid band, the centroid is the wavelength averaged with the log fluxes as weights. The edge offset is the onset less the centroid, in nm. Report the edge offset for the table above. 0.80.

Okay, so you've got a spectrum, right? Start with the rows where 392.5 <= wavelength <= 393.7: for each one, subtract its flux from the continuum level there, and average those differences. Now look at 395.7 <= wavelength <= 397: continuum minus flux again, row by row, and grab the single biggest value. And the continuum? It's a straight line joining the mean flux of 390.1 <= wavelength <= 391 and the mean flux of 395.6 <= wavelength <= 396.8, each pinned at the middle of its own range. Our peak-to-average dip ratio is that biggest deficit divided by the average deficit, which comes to 1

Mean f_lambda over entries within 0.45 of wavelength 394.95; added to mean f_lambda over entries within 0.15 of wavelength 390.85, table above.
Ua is 10.1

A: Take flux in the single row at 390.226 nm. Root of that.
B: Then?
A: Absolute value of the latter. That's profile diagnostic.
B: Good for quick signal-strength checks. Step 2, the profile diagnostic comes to 2.1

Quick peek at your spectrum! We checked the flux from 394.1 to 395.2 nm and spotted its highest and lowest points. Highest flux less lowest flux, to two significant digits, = 1.9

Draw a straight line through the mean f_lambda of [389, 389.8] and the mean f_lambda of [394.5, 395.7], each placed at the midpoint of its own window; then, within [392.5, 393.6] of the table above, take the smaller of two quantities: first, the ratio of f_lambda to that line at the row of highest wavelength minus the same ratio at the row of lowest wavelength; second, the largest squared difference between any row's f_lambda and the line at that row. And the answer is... -0.44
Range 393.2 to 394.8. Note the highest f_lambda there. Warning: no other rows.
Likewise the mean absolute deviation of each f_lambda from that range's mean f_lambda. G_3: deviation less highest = -3.6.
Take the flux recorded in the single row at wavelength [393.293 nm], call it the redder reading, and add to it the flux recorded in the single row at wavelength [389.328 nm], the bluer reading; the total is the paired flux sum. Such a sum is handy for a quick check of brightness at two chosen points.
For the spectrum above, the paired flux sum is 7.0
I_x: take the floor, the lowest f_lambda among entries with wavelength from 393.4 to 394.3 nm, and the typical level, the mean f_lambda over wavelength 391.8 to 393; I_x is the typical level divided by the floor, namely 2.7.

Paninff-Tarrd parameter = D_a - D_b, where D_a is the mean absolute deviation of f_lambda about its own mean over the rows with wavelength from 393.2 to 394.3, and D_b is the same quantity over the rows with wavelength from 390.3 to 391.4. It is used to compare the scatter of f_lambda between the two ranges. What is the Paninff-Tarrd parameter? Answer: 0.11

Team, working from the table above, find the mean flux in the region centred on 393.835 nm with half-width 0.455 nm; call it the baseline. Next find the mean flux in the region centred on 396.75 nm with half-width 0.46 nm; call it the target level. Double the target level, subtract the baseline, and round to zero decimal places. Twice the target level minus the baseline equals 3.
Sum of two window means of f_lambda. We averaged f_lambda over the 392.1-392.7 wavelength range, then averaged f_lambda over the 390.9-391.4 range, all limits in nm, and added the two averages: 9.7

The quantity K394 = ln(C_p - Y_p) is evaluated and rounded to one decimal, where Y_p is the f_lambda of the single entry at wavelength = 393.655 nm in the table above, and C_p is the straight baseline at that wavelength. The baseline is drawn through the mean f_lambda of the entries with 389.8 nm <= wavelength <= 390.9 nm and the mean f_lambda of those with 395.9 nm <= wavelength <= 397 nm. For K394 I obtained 0.8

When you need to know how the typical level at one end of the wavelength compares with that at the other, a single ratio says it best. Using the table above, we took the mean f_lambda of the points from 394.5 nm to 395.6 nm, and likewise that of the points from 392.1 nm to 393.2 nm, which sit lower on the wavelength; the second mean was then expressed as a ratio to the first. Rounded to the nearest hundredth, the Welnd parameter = 0.68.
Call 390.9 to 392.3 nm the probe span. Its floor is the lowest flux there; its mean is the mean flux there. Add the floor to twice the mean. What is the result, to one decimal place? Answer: 15.0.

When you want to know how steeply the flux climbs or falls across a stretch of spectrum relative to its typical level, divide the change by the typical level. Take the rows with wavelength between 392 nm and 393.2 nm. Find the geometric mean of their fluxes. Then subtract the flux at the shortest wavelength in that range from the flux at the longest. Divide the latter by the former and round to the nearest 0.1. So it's -0.7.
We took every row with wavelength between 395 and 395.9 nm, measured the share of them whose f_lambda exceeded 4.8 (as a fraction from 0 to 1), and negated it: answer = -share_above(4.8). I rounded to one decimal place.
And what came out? -1.0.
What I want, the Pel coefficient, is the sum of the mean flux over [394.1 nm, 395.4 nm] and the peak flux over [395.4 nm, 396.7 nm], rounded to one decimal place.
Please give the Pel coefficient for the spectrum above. 10.2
